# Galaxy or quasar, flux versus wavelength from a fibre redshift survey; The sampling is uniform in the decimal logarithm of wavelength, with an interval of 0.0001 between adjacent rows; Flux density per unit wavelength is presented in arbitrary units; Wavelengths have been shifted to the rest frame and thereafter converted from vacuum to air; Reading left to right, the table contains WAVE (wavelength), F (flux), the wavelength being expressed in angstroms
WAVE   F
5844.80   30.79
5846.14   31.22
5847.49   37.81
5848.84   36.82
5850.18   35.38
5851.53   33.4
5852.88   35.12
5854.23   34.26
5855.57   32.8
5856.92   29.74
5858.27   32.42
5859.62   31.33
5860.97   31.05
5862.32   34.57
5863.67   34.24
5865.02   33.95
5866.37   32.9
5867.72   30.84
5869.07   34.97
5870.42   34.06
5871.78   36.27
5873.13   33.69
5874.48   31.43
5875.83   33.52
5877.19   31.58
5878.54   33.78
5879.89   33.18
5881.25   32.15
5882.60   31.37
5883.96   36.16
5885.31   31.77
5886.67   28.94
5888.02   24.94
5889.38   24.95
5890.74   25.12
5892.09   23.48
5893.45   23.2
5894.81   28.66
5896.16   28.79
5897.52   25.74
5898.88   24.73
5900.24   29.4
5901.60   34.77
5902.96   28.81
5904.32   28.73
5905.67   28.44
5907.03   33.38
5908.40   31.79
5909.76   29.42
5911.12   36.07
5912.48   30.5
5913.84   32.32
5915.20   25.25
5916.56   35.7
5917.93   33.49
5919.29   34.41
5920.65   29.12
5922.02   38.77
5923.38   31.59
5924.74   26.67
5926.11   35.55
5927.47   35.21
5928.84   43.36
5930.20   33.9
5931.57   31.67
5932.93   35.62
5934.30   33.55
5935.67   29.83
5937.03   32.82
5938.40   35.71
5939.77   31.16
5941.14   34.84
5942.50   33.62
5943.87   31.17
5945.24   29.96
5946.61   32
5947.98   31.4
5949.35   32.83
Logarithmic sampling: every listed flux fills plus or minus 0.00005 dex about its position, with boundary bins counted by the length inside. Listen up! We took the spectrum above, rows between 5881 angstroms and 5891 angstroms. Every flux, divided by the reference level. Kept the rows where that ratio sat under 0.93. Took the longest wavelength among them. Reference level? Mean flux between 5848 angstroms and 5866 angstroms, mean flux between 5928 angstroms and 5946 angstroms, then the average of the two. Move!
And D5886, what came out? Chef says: 5890.74 angstroms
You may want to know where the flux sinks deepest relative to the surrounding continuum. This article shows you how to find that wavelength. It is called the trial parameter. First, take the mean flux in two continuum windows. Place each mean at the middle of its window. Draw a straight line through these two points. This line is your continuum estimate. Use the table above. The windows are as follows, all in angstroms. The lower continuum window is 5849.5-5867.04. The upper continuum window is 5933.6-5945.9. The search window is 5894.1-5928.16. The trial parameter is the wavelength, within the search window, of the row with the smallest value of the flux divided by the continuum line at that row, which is 5898.88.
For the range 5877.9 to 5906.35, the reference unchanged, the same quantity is 5893.45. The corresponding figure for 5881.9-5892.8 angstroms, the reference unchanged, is 5892.09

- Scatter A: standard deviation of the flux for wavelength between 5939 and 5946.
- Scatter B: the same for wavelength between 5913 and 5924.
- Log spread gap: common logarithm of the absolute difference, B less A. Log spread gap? 0.3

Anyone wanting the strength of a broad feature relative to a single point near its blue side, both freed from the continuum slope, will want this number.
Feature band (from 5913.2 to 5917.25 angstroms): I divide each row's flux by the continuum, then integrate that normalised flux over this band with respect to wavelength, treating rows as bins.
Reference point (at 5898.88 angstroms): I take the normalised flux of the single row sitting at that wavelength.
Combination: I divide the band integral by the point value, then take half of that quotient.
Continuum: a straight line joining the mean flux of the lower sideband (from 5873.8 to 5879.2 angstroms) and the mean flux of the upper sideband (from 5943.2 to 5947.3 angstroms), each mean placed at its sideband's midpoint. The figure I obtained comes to 2.6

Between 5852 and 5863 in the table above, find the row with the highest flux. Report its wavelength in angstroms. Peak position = 5852.88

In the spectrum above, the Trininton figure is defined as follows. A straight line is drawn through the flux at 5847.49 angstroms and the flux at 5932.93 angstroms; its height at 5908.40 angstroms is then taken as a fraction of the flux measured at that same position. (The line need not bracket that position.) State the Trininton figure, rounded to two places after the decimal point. 1.14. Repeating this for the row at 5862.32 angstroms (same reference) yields 1.08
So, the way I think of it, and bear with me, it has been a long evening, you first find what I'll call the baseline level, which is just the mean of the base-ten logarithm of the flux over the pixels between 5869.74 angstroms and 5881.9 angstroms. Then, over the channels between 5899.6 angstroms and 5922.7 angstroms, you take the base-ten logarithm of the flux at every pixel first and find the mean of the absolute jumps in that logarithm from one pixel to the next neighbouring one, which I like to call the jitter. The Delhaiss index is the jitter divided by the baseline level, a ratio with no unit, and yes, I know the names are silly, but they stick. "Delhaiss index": 0.040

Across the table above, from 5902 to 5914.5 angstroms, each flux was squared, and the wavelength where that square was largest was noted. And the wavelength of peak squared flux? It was 5911.12 angstroms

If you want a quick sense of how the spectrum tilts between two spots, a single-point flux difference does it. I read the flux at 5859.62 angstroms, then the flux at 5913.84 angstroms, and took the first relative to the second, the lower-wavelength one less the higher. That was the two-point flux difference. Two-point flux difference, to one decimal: -1.0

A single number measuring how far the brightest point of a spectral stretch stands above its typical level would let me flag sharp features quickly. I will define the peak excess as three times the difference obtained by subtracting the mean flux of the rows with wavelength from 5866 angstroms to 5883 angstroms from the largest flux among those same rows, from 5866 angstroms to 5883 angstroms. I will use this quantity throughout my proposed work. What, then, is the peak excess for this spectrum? 10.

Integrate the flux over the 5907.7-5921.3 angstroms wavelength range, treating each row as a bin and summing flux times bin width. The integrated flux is 433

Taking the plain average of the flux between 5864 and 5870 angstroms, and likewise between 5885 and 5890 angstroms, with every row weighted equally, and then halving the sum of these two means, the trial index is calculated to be 30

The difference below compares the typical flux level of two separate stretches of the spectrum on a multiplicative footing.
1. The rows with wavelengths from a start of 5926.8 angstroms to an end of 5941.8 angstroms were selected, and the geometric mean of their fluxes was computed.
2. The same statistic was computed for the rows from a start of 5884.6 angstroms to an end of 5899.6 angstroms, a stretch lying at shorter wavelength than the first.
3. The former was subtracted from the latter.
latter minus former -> -8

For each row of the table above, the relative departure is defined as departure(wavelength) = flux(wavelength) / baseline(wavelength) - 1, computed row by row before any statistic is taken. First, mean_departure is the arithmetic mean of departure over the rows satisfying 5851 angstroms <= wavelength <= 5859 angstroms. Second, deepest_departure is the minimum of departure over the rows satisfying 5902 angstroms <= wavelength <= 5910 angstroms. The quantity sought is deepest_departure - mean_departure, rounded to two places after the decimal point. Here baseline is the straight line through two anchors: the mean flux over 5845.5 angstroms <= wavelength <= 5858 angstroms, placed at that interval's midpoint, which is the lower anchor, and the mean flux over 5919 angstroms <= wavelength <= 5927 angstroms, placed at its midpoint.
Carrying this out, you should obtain -0.11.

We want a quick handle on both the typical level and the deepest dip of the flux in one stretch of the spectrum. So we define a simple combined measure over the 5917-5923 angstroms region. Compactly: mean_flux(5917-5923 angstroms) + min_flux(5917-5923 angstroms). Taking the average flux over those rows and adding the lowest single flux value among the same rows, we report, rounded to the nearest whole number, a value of 63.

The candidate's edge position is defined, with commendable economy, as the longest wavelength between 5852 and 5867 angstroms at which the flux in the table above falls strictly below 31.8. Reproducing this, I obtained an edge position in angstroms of 5860.97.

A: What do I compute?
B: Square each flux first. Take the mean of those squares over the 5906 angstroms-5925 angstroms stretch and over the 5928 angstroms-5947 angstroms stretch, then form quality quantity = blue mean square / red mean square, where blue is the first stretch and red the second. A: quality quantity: 0.9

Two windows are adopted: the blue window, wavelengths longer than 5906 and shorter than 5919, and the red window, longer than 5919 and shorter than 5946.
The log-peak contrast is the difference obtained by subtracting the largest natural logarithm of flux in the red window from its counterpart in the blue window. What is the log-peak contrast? -0.18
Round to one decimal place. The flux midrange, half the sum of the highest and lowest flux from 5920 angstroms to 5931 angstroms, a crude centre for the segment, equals 35.0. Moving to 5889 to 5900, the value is 26.0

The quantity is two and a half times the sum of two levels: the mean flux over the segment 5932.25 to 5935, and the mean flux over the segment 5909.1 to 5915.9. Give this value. 163.2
